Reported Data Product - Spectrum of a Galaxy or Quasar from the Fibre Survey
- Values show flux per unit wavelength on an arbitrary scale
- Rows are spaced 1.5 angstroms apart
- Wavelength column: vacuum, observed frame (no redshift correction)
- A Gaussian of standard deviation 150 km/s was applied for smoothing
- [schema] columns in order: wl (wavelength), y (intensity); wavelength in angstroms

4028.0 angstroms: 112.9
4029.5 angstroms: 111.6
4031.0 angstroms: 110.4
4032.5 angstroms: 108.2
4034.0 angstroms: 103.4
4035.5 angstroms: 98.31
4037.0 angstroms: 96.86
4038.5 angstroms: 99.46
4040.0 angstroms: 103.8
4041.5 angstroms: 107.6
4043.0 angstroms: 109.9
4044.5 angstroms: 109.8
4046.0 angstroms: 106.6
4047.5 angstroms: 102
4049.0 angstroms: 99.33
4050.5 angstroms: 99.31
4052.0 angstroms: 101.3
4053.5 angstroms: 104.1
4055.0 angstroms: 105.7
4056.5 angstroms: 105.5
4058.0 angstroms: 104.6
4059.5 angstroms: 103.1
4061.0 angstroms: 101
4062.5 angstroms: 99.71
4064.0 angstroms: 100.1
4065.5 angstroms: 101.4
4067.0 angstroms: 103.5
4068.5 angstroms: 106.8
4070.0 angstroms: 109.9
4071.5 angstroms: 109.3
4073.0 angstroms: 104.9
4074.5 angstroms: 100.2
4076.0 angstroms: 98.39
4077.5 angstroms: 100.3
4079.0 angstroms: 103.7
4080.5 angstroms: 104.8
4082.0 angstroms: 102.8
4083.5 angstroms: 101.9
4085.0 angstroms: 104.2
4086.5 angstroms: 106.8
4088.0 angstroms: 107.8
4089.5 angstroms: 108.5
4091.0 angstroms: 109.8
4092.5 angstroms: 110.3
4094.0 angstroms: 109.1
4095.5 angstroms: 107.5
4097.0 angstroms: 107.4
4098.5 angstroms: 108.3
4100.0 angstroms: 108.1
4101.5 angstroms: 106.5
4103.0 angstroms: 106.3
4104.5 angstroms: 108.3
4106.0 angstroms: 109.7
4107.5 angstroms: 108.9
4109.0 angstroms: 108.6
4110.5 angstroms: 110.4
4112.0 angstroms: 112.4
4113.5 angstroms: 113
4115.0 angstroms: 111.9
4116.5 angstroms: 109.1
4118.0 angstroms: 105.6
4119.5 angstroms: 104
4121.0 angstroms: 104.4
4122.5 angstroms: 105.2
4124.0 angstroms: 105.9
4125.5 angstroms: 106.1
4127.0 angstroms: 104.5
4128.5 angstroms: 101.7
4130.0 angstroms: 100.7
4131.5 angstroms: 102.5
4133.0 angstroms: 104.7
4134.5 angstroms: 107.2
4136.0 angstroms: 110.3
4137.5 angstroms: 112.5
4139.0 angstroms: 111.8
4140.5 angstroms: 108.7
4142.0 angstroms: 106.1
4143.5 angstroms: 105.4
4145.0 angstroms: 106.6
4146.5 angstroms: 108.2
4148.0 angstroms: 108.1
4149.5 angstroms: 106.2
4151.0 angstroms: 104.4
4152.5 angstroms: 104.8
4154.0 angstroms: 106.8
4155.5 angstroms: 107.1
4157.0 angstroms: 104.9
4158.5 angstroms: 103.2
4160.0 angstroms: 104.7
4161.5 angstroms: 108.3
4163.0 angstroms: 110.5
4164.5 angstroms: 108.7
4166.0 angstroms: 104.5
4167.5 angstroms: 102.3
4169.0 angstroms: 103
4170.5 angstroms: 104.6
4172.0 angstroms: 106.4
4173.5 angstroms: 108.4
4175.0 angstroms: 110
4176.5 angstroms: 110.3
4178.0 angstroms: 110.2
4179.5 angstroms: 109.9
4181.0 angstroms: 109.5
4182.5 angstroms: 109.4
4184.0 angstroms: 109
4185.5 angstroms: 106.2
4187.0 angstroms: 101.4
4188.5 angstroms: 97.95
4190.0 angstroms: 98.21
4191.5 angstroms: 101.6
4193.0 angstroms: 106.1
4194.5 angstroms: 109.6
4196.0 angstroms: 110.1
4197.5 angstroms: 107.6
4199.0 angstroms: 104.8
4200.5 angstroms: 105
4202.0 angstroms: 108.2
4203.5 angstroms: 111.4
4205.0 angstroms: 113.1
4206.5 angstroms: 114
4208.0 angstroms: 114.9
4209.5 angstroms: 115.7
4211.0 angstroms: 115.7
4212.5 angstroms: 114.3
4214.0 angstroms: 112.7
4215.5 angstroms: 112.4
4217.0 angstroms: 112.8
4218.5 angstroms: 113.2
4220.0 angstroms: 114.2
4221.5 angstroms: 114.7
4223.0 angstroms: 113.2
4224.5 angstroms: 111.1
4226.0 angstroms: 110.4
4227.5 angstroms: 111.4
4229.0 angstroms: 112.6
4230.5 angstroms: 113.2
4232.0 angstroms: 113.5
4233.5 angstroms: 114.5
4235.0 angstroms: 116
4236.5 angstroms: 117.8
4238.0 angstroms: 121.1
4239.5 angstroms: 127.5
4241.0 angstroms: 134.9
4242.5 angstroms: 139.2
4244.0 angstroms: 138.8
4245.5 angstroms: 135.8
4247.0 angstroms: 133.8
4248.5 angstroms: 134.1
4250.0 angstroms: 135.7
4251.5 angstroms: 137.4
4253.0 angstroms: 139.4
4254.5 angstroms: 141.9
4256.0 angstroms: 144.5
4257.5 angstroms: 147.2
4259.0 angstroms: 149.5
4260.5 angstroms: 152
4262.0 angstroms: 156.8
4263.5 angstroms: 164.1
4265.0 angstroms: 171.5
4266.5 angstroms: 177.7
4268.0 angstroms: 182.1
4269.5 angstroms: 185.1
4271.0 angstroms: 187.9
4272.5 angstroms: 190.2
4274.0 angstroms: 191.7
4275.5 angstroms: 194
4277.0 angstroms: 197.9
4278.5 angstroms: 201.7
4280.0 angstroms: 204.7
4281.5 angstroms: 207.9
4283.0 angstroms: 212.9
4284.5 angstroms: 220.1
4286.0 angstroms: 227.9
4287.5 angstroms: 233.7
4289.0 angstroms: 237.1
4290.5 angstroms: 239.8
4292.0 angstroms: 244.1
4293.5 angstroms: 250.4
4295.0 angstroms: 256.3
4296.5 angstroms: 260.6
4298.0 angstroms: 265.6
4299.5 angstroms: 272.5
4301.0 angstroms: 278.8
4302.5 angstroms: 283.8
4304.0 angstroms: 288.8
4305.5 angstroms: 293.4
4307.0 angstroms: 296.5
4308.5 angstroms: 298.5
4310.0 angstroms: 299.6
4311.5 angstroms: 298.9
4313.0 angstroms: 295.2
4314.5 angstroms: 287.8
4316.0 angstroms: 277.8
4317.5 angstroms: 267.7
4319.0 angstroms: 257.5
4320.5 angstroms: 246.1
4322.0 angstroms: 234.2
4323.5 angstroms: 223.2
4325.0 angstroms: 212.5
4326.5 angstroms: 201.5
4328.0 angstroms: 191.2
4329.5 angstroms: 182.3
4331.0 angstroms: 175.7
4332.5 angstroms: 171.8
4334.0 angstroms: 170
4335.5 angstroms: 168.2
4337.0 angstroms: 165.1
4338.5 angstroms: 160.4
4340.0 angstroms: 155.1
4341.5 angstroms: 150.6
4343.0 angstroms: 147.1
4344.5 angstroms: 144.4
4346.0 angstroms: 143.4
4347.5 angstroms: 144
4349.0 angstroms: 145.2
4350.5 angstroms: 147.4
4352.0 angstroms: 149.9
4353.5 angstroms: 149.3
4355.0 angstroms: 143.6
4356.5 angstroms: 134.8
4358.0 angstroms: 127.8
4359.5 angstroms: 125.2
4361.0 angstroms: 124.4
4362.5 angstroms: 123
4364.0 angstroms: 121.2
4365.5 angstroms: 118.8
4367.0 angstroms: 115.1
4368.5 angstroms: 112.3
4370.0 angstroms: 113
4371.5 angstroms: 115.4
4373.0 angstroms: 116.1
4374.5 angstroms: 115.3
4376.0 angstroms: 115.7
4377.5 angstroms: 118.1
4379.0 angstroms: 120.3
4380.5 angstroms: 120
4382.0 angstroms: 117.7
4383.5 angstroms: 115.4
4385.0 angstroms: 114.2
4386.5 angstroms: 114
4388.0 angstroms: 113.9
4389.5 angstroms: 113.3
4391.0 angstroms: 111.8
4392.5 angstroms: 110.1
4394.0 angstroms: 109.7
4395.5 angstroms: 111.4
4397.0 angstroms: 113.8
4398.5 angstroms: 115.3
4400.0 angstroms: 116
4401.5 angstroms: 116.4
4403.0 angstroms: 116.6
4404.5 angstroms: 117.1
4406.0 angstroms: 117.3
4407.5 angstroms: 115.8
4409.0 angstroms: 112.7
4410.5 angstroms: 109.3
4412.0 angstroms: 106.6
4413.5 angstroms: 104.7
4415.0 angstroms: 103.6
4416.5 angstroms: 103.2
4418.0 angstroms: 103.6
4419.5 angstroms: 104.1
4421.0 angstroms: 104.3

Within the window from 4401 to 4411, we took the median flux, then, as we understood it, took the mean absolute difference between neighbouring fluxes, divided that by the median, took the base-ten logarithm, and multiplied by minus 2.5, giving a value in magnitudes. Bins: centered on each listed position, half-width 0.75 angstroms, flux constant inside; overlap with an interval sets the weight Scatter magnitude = 4.74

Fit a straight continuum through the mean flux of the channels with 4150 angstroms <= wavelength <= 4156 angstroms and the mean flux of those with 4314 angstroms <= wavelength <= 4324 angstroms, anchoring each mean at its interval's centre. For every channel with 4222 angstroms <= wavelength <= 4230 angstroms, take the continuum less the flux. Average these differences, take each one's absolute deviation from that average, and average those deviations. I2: 2.0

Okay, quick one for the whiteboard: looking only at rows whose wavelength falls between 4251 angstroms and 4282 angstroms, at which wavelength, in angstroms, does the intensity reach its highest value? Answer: 4281.5 angstroms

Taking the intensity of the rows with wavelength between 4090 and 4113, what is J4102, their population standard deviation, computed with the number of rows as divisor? 1.5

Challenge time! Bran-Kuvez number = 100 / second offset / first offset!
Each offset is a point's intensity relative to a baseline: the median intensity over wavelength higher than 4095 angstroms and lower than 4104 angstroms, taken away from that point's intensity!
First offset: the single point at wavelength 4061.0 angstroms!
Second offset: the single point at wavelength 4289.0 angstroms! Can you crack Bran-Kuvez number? -0.12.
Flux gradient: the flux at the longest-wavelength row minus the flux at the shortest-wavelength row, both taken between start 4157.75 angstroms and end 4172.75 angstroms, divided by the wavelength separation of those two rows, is 0.24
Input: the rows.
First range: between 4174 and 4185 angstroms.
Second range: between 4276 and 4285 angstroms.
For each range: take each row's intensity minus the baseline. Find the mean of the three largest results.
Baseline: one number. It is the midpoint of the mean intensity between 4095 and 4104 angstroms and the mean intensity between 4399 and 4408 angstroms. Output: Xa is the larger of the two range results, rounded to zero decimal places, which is 102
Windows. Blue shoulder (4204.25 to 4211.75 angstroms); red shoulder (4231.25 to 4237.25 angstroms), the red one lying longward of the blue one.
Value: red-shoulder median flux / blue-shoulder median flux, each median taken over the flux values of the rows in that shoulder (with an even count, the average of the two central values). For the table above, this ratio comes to 1.0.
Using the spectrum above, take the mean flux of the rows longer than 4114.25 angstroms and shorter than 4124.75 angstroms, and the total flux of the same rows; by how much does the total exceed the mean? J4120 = 640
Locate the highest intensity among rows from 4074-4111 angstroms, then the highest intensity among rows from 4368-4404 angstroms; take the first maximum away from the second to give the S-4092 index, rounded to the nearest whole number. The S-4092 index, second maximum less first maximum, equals 10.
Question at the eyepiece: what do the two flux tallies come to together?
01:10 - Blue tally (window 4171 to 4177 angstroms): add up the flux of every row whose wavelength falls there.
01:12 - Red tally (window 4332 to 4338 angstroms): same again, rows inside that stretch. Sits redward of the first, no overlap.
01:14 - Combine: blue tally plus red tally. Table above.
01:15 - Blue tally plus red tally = 1110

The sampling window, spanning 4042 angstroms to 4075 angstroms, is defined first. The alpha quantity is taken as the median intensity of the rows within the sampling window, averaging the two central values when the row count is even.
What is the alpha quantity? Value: 104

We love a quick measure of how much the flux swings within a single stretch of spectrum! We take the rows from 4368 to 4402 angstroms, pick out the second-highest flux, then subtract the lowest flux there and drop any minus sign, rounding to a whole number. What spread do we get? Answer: 10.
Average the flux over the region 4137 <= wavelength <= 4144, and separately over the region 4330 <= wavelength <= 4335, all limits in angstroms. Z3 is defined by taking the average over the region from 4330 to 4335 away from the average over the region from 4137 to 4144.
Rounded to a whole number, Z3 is -64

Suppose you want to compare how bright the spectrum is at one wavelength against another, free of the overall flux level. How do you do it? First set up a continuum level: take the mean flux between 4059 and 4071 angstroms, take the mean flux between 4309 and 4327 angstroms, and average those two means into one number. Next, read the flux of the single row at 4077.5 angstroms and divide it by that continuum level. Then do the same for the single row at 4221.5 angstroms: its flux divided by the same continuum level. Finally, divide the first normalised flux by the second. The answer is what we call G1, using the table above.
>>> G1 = 0.87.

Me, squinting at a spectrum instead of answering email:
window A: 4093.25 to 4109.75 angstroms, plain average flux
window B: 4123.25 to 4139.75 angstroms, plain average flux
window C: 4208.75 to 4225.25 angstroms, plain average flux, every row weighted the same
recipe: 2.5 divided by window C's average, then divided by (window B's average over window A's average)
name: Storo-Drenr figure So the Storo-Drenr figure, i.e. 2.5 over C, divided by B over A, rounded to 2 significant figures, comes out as 0.022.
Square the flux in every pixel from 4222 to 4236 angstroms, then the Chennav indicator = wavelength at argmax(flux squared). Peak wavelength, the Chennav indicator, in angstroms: 4235.0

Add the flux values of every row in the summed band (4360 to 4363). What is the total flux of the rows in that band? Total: 247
